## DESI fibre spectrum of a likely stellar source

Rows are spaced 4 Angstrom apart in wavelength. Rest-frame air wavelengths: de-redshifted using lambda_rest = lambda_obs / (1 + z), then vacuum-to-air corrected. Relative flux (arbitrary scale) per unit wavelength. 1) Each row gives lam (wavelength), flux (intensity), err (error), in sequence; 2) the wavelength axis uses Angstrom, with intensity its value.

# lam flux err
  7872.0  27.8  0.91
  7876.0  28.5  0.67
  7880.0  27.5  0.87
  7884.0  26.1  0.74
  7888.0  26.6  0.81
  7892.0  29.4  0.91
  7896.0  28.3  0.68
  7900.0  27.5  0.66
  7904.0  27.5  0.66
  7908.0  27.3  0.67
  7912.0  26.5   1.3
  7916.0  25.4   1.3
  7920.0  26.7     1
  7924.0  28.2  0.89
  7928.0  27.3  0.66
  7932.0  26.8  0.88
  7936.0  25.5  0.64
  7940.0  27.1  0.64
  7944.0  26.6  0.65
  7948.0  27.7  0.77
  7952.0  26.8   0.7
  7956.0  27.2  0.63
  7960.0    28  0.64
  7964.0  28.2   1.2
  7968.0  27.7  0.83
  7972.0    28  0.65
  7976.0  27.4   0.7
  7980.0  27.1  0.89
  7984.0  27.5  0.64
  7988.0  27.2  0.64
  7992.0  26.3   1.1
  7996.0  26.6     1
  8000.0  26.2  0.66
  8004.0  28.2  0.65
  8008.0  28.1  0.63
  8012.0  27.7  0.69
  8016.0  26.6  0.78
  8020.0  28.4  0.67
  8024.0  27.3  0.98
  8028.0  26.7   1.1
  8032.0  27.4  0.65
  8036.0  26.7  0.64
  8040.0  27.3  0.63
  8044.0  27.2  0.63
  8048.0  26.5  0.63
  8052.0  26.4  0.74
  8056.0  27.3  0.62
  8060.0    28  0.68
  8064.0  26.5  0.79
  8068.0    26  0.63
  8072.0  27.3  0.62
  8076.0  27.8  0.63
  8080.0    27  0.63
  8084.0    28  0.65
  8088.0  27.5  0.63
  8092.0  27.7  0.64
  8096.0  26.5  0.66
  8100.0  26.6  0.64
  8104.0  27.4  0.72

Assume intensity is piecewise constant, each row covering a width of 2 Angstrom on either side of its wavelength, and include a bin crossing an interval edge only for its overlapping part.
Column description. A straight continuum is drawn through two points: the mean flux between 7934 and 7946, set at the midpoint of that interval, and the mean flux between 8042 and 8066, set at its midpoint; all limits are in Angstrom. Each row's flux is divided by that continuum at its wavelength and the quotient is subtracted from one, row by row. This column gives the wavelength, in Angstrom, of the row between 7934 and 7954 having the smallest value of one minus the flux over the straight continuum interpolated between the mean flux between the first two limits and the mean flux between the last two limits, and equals 7948.0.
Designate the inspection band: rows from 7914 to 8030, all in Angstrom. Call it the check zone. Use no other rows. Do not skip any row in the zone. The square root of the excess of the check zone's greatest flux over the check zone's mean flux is 1.10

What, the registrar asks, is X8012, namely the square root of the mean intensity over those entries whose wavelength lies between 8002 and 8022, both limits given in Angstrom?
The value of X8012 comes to 5.273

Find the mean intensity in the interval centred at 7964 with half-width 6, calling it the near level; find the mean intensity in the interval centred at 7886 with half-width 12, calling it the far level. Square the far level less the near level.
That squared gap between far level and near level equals 0.05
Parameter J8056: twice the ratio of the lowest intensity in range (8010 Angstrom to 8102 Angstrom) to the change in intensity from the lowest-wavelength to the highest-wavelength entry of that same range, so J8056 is -47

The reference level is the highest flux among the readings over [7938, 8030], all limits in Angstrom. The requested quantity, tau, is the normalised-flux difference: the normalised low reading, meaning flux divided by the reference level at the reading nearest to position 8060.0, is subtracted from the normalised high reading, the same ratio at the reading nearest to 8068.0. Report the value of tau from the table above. -0.070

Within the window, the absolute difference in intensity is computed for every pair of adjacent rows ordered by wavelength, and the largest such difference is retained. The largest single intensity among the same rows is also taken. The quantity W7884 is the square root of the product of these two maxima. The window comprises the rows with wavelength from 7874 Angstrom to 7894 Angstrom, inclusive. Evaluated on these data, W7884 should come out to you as 9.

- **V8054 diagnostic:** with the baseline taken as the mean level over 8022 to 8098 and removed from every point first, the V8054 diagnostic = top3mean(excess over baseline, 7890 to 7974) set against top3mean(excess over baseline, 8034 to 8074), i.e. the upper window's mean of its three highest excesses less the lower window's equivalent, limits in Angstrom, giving -1.1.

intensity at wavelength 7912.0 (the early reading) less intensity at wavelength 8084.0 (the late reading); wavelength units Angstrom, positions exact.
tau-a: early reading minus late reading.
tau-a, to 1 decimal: -1.5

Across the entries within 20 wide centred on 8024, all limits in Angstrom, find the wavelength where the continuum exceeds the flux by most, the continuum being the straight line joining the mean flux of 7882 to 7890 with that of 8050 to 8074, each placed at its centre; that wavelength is 8016.0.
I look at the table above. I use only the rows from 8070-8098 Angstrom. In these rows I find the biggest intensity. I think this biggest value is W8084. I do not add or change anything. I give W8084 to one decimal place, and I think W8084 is 28.0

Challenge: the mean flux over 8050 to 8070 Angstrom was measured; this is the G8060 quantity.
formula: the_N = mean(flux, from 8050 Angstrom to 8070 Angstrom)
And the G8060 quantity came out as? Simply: 26.8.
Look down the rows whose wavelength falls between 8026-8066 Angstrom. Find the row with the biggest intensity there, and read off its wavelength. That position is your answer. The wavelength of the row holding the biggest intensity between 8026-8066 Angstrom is 8060.0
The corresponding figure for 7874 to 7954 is 7892.0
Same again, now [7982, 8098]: 8020.0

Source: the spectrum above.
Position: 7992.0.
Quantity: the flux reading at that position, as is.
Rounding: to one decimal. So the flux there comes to 26.3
